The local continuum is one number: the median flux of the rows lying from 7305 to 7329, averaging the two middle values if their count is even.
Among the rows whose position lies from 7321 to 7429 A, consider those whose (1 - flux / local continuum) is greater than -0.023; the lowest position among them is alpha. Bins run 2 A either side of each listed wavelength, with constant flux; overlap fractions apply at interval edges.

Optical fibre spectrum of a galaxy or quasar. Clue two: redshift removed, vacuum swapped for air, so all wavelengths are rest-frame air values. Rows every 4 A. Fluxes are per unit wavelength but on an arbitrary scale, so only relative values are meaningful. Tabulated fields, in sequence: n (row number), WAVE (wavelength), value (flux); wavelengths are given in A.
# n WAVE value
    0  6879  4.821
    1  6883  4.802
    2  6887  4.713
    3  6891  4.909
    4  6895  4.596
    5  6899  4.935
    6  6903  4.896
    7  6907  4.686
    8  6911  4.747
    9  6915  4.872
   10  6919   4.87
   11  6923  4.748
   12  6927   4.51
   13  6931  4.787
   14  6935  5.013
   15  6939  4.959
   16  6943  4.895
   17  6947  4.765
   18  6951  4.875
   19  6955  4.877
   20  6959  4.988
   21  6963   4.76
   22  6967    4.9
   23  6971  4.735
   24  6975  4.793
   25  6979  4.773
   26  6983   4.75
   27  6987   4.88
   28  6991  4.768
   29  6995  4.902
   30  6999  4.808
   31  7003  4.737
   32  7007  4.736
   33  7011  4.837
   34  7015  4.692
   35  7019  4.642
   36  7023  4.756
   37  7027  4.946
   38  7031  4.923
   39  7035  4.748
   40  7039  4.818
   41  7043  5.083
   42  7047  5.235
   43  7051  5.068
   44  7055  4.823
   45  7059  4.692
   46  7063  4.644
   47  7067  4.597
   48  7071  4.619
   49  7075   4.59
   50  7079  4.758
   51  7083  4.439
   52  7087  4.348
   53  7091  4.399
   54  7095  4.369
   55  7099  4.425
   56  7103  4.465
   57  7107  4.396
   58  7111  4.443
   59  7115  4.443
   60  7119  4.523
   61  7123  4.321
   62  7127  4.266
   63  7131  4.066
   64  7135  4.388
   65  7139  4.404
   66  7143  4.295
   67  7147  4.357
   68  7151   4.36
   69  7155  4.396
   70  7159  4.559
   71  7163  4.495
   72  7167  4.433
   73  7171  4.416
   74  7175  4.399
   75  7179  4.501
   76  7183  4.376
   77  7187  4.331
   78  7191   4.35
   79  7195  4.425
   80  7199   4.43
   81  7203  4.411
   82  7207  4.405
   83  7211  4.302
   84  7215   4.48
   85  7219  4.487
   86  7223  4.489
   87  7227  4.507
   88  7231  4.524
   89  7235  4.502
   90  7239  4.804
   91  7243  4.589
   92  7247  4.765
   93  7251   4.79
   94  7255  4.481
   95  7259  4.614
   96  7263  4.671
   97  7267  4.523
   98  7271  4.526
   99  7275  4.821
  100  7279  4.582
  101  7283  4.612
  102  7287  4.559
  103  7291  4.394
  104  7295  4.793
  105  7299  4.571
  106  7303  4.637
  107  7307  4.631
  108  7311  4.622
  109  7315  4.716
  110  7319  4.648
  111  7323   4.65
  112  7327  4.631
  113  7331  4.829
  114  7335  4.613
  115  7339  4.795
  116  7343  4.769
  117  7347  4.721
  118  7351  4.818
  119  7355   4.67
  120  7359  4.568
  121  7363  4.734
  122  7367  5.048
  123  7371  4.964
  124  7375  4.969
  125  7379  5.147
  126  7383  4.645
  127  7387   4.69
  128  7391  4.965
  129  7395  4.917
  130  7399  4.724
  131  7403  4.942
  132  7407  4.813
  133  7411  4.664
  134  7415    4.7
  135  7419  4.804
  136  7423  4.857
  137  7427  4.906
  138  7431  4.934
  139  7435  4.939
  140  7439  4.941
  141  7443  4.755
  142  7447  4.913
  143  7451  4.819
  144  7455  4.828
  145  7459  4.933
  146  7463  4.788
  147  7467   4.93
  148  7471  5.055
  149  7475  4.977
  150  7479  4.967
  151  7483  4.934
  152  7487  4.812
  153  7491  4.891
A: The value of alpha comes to 7323 A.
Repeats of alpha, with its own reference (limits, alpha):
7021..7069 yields 7059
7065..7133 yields 7067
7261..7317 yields 7263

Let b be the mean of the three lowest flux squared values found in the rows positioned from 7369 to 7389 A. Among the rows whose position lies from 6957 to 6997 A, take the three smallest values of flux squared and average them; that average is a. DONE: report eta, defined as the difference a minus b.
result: -0.2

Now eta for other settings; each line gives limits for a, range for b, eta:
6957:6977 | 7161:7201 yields 3.7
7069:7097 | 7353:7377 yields -2.6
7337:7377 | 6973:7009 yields -0.8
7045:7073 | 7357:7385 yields -0.3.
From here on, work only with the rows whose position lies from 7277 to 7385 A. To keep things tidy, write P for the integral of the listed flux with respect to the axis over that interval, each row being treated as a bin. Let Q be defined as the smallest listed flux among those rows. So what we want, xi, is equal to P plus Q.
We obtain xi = 514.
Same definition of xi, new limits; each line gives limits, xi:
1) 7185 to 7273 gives 402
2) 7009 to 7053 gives 220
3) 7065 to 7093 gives 131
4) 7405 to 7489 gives 414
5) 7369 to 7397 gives 142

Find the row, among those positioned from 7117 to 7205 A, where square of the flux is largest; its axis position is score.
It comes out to 7159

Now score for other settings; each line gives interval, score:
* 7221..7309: 7275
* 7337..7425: 7379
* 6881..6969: 6935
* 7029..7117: 7047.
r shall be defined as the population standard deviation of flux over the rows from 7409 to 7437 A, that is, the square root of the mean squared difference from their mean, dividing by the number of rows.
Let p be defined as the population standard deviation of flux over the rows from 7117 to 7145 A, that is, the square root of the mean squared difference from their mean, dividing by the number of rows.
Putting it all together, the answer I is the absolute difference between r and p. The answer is 0.03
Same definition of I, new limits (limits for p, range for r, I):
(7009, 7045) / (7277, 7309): 0.03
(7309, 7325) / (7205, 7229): 0.04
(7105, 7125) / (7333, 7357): 0.01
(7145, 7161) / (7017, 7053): 0.10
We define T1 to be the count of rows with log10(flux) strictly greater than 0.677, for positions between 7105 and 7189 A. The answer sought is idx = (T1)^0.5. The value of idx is 0.0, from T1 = 0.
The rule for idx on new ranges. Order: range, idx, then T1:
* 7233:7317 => 2.2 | 5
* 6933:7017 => 4.0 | 16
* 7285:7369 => 2.4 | 6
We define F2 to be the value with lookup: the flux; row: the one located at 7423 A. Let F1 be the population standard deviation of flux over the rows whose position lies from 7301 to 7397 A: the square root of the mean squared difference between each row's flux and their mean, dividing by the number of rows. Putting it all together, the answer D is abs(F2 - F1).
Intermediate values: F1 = 0.15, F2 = 4.857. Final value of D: 4.70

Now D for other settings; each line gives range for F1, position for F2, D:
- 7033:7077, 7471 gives 4.84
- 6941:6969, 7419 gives 4.73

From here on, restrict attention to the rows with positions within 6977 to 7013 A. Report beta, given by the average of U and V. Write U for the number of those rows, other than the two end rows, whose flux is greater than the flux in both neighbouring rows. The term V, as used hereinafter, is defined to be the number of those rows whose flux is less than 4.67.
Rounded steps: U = 2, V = 0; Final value 1.0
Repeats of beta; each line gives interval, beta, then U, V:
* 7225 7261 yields 4.5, 3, 6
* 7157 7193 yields 5.0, 1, 9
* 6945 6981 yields 1.5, 3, 0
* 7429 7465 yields 1.5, 3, 0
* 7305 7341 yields 4.5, 3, 6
